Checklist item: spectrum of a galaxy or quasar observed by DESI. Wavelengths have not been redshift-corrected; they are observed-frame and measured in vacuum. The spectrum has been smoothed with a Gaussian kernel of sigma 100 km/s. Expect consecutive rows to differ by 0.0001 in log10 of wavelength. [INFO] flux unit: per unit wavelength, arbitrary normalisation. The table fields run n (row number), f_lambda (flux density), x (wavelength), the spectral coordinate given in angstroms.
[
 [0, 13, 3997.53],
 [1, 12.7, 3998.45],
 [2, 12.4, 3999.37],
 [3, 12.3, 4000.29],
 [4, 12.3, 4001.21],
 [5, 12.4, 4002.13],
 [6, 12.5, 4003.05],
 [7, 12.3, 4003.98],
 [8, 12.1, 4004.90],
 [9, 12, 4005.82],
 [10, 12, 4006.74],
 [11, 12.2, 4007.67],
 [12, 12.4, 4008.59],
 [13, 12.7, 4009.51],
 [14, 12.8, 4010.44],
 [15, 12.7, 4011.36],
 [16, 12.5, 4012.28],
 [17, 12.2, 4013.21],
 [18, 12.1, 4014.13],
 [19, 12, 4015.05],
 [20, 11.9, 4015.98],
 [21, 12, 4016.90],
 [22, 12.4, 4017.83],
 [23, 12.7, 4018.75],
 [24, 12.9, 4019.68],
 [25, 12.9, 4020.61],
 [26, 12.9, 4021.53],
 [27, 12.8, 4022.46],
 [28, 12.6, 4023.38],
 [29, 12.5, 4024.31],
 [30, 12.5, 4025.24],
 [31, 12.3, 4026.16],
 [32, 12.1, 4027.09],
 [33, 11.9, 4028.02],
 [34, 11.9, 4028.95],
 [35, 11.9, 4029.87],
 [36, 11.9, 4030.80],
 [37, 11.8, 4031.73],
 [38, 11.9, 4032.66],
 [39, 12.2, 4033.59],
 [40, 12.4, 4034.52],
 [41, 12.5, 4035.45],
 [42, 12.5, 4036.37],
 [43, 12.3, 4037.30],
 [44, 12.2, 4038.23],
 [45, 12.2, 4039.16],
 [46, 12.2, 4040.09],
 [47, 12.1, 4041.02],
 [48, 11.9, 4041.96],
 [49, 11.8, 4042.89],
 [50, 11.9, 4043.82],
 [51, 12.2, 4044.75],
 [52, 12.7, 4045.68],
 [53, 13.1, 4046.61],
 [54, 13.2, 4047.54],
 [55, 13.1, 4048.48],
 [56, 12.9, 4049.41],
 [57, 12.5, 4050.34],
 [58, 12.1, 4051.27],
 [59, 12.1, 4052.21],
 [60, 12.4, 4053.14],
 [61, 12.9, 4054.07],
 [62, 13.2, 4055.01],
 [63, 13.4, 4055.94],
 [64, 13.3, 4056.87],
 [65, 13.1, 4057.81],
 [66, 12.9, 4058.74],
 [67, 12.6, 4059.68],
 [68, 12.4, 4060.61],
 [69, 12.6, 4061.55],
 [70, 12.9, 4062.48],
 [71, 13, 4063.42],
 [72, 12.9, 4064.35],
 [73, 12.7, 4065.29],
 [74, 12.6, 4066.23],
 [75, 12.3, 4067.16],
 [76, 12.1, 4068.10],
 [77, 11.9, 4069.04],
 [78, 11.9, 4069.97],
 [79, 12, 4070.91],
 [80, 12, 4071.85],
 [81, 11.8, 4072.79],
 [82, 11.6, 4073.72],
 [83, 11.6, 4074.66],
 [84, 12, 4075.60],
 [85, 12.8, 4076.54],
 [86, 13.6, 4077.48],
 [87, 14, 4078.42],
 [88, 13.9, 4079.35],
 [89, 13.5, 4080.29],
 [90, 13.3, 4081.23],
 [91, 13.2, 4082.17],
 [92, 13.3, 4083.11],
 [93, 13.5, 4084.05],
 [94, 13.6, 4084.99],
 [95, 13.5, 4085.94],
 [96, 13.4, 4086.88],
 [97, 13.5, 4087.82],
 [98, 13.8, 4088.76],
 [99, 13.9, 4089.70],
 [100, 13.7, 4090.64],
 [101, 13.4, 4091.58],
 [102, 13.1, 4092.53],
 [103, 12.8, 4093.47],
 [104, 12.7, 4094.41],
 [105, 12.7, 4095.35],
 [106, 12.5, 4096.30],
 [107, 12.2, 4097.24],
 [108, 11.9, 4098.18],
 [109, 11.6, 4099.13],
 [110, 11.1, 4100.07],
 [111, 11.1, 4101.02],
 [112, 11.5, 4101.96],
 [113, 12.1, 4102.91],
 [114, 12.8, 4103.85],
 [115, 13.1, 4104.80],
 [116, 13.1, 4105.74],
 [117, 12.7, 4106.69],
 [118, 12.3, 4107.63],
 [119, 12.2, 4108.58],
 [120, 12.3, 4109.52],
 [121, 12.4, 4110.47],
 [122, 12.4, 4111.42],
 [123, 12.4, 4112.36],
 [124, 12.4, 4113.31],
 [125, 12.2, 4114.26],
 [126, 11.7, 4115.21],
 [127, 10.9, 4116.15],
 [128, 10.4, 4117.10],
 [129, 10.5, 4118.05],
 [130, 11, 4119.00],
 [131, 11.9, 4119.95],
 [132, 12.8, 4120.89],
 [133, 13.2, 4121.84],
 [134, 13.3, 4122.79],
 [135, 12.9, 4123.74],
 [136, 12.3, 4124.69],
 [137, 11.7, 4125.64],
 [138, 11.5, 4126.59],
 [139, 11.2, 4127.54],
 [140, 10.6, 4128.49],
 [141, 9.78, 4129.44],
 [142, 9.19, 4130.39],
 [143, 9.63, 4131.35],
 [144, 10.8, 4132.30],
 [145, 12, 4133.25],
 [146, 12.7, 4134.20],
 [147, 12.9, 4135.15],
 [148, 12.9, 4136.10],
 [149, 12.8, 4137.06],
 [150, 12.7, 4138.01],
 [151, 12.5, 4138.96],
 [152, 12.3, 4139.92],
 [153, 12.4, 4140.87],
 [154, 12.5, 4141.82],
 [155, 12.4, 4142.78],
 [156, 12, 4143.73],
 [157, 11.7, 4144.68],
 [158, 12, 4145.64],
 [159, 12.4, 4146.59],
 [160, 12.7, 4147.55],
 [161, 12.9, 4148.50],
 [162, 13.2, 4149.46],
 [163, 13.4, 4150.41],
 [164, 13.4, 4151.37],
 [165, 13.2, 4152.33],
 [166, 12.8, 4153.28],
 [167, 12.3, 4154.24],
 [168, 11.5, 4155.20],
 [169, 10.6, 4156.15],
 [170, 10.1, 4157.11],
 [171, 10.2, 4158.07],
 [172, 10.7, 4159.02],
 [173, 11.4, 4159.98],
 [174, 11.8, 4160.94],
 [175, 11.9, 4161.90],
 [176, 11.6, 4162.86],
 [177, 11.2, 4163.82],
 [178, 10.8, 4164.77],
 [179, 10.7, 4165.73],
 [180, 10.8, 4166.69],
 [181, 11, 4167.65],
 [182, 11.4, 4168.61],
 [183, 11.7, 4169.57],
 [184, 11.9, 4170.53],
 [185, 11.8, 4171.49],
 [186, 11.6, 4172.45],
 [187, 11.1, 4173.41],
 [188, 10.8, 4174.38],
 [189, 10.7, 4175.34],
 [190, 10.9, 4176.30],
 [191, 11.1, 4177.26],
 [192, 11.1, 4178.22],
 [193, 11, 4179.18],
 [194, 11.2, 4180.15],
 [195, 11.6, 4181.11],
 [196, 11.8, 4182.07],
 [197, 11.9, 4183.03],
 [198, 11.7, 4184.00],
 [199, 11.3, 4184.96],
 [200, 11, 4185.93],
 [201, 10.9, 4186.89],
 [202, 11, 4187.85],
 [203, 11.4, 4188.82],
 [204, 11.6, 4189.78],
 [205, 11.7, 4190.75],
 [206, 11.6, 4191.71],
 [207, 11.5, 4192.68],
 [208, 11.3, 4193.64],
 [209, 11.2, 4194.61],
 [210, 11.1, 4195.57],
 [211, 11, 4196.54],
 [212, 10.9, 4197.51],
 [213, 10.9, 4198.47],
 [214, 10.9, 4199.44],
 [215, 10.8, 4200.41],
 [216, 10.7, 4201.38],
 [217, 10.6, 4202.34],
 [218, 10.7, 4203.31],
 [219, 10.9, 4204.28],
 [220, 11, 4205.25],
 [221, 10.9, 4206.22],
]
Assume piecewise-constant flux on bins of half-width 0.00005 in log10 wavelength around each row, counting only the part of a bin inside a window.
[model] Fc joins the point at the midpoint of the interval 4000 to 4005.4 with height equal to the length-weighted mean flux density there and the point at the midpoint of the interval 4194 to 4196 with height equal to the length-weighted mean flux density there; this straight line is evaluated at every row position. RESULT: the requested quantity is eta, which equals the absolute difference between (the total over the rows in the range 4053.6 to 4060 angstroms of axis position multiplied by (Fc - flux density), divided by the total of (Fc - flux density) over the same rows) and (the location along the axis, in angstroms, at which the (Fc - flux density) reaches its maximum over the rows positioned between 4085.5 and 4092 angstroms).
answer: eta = 30.2 angstroms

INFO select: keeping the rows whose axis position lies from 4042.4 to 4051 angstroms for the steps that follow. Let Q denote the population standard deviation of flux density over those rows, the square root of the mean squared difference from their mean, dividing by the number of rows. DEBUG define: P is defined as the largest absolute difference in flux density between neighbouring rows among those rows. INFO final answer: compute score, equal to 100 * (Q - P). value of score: 0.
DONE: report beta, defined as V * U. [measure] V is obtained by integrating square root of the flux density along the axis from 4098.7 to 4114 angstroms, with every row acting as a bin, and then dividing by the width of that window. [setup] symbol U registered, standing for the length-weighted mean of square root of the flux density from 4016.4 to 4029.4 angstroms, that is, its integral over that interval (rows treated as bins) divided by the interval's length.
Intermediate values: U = 3.53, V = 3.49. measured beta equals 12.3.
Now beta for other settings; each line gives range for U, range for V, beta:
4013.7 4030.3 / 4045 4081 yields 12.5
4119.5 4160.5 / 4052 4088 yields 12.4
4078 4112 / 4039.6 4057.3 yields 12.7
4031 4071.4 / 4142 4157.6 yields 12.4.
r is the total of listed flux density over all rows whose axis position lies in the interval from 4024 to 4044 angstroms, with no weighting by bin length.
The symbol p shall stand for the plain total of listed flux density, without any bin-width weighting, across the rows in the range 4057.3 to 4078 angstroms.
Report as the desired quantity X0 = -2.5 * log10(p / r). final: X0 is -0.03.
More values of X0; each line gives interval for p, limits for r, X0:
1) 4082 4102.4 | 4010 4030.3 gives -0.04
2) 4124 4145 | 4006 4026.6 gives 0.06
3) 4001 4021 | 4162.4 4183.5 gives -0.10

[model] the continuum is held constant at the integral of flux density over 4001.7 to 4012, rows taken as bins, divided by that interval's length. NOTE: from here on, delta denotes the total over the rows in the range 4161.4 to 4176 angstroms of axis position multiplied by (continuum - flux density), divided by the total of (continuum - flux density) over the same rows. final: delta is 4168.9 angstroms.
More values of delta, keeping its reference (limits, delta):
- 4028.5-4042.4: 4034.1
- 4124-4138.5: 4128.7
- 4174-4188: 4180.7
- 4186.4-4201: 4194.2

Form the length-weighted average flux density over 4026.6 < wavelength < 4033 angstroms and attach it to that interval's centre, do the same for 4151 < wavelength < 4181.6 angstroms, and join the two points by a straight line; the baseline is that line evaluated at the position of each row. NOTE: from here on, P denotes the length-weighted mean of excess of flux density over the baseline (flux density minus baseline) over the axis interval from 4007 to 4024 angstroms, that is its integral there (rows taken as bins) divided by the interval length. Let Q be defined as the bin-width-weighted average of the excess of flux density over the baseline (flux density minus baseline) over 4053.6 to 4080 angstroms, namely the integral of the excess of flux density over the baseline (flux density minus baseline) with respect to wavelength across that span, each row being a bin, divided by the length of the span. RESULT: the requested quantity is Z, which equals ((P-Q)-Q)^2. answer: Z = 2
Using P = 0.52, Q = 0.9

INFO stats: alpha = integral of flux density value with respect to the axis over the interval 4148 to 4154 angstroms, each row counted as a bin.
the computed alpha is 79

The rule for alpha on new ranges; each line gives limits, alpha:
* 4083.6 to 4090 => 87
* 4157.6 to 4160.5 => 31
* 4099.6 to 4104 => 51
